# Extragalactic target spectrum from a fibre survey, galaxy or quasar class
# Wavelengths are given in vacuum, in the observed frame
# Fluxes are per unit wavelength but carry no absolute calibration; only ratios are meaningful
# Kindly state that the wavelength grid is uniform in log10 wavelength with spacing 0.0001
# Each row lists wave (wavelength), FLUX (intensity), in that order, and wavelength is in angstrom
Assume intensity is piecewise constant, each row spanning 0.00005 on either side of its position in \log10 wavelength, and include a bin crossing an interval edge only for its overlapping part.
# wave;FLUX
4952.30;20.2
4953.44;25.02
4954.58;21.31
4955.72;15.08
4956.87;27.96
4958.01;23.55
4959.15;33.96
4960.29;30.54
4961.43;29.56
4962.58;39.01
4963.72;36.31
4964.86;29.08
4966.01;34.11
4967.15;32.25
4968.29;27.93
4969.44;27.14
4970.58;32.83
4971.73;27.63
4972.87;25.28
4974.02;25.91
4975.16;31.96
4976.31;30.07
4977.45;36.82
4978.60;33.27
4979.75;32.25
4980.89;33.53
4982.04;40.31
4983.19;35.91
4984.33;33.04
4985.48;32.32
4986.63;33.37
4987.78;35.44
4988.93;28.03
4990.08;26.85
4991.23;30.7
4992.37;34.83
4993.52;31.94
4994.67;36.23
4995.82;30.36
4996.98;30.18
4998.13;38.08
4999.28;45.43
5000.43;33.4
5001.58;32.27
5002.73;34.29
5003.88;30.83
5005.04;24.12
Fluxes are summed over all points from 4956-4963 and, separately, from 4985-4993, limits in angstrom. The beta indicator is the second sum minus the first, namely 37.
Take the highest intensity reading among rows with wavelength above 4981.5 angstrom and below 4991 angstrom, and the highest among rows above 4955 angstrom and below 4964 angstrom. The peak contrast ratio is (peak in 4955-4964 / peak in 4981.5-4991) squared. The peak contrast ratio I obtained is 0.94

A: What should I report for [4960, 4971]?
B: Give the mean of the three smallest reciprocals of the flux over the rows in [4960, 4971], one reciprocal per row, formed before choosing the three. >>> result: 0.027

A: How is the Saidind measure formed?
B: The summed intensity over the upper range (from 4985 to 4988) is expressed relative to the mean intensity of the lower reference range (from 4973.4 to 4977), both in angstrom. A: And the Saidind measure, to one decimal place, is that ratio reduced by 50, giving -46.6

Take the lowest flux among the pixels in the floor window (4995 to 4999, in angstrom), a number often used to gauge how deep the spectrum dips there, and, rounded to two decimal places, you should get 30.18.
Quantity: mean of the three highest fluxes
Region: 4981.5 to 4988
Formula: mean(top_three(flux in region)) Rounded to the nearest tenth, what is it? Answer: 37.2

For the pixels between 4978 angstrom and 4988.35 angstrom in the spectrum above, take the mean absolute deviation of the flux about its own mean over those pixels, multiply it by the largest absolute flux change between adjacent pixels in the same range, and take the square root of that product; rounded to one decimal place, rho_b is 3.6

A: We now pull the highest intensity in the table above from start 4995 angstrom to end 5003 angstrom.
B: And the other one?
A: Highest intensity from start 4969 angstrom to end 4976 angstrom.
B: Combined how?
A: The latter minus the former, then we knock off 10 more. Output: -23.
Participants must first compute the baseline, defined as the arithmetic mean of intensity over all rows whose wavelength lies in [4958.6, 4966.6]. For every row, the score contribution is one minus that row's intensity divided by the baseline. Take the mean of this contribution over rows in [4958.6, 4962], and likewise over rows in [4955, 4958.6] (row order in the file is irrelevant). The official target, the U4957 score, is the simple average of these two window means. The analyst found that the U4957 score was 0.19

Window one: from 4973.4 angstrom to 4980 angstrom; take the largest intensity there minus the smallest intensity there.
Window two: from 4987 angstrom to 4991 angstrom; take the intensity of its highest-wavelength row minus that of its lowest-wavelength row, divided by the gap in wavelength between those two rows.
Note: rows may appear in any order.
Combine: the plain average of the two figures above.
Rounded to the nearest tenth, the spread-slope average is 3.6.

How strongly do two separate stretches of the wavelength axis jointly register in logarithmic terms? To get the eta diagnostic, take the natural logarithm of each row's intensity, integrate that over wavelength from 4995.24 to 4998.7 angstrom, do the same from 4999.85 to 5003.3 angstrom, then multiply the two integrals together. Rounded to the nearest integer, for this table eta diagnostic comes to 146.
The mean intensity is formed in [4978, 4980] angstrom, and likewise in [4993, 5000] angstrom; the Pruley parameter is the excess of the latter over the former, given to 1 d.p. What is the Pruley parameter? 2.6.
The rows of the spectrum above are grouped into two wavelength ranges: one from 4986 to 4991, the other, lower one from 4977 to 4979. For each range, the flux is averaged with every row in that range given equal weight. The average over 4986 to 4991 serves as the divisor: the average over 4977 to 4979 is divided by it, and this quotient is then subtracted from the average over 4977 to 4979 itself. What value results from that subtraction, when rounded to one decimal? 33.9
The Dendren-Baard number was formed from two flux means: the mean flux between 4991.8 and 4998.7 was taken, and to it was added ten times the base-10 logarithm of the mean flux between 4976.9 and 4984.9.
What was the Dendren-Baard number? 49.0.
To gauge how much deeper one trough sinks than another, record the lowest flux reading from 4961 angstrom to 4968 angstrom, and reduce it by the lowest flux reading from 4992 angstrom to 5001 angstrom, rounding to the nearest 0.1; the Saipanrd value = -1.1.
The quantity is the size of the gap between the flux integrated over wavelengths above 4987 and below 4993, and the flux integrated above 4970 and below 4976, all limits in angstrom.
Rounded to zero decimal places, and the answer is 15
